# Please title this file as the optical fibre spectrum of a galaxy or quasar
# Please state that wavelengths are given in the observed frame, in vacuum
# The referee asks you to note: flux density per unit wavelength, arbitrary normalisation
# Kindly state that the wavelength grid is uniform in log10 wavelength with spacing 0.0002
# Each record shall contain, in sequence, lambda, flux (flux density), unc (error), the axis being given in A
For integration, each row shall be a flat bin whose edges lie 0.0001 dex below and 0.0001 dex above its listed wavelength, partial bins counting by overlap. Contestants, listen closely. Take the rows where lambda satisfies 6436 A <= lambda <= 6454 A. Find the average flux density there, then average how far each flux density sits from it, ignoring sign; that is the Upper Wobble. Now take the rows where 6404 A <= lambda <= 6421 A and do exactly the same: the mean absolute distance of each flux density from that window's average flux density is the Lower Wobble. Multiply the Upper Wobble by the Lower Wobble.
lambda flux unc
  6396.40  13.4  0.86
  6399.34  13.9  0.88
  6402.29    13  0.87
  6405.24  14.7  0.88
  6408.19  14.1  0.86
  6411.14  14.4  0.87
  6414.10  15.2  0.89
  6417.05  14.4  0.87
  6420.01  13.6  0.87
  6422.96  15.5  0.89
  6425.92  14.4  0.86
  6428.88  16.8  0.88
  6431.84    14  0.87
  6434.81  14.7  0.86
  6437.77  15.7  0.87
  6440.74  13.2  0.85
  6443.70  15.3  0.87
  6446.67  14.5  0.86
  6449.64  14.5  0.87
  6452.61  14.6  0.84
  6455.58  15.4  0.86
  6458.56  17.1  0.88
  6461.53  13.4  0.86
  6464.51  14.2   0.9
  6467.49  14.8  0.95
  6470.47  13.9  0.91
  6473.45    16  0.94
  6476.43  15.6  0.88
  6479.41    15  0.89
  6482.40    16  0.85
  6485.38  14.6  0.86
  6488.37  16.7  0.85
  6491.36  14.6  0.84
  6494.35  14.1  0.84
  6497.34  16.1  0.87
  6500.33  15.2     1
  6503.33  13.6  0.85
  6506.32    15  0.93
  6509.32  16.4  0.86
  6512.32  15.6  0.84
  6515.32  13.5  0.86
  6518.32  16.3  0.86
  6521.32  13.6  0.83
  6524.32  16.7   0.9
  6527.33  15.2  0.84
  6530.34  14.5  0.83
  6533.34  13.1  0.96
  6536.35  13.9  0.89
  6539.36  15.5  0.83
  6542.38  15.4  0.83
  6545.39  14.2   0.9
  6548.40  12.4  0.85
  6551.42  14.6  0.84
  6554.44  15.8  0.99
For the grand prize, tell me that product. 0.21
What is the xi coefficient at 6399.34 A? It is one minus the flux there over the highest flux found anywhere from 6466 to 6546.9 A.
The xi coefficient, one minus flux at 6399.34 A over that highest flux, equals 0.17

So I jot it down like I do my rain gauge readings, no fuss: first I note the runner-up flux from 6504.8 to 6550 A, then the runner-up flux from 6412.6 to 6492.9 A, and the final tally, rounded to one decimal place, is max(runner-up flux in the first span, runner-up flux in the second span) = 16.8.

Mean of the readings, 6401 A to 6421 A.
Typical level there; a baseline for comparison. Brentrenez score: 14.2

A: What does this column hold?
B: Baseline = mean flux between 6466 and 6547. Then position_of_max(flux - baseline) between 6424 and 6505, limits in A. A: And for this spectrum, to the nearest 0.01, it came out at 6458.56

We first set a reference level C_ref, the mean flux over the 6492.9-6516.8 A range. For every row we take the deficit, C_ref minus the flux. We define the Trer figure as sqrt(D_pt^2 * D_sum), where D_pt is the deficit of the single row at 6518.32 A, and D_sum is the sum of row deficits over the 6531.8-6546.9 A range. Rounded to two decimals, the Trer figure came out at 2.19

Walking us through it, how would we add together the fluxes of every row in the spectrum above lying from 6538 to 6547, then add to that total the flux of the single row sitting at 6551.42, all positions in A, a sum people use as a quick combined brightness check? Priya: 59.7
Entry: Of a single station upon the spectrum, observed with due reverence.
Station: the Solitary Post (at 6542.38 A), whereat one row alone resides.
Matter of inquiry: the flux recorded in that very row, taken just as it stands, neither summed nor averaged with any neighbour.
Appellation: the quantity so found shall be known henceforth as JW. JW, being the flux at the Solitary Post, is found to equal 15.4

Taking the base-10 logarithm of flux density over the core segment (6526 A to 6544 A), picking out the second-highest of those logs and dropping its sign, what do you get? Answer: 1.188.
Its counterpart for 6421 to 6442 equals 1.196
